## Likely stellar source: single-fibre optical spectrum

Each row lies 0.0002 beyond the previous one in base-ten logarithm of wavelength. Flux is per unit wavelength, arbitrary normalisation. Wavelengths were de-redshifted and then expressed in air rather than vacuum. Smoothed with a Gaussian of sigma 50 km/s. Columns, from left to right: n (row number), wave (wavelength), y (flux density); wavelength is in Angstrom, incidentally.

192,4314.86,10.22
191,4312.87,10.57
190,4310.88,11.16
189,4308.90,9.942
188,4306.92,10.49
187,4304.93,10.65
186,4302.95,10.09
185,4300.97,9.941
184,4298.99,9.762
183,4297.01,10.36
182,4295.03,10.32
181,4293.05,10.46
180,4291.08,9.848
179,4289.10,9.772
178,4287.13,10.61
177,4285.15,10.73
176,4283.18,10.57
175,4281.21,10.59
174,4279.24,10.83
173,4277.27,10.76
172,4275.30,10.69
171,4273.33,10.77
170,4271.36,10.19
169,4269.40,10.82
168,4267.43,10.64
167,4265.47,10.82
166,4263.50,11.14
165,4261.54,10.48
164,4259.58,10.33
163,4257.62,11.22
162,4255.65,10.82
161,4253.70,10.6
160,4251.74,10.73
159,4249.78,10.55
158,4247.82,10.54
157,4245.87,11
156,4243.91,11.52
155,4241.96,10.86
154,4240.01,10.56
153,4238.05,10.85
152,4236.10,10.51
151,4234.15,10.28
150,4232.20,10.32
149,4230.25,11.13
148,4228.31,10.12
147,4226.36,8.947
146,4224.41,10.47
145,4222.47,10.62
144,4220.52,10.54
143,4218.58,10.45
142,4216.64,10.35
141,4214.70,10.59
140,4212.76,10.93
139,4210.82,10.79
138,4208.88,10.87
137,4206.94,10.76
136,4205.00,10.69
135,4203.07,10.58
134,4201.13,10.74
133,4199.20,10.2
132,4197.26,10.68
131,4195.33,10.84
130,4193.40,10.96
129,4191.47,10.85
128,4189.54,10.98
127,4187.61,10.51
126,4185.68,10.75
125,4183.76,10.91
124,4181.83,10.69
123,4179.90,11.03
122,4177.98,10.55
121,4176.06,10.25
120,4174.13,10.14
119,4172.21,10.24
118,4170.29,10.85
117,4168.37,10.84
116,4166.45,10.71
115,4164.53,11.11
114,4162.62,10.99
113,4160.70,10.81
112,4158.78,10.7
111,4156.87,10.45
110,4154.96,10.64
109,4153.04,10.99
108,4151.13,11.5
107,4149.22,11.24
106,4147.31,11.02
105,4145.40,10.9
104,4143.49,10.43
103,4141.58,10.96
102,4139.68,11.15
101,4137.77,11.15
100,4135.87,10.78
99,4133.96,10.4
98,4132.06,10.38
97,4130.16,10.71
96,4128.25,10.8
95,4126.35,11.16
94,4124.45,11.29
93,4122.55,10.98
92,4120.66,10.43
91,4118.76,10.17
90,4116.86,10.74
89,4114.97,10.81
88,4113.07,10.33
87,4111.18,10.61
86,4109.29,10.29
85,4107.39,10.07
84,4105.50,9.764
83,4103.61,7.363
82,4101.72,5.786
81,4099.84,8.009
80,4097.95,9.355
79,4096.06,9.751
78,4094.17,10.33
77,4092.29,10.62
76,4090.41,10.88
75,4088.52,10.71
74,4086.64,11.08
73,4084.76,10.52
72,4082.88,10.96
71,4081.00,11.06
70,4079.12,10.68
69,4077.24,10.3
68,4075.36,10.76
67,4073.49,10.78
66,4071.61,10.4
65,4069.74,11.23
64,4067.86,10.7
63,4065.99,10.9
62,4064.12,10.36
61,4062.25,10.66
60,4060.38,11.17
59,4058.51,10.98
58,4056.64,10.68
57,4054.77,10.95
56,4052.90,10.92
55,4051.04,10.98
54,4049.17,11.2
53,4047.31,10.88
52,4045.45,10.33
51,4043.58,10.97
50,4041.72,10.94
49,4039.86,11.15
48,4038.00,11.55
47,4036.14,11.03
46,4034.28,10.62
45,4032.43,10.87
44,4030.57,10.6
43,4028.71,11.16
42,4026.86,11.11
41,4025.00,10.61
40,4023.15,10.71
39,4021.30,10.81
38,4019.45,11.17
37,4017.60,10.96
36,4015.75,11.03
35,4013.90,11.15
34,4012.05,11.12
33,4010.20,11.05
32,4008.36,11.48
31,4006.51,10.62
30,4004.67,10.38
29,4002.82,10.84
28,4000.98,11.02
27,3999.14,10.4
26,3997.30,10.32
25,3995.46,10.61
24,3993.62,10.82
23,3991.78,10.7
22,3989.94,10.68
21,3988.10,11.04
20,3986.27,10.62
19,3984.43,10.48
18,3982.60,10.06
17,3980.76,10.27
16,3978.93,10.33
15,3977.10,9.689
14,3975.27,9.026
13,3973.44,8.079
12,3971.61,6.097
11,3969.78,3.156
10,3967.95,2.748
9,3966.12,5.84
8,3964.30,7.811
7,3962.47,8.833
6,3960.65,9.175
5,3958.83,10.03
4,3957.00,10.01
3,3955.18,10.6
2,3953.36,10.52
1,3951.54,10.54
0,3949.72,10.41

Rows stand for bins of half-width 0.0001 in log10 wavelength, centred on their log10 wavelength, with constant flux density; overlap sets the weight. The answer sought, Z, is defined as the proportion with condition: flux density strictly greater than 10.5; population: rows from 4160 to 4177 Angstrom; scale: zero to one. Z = 0.7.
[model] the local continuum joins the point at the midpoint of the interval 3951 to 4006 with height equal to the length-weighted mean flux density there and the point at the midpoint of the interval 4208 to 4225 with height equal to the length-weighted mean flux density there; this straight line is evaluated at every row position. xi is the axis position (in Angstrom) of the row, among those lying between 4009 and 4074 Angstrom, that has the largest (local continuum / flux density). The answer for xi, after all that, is 4071.61 Angstrom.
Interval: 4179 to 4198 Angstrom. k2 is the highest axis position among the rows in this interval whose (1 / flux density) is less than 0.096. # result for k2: 4197.26 Angstrom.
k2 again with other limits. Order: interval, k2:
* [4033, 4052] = 4051.04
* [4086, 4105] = 4092.29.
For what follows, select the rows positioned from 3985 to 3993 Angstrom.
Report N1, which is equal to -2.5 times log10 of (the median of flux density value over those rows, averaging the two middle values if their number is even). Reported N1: -2.57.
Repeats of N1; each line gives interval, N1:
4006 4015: -2.62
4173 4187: -2.57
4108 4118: -2.56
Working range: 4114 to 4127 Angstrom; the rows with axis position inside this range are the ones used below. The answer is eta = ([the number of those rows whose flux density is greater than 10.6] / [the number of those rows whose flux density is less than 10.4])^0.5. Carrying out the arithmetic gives 2.24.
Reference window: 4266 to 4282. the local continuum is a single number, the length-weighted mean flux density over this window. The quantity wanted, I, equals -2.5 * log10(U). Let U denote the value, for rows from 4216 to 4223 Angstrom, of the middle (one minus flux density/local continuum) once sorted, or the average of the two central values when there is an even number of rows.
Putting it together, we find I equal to 4.5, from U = 0.02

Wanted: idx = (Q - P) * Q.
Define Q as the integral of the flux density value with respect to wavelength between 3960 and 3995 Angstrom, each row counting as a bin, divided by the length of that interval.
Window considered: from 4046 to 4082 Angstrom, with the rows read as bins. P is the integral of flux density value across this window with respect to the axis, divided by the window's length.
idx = -18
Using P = 10.8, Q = 8.7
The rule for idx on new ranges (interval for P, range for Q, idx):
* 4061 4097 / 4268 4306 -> -3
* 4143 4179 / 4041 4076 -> 1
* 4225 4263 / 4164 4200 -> 1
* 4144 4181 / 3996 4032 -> 1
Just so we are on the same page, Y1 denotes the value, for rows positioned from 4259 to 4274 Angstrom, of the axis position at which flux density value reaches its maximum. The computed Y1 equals 4263.50 Angstrom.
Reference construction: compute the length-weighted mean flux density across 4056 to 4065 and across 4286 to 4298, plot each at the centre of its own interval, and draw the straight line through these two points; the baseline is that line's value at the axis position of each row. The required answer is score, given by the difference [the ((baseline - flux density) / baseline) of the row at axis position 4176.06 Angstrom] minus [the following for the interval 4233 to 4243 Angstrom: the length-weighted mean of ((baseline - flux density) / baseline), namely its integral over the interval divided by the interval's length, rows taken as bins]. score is 0.049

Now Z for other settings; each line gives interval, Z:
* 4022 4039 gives 1.0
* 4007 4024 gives 1.0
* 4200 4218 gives 0.9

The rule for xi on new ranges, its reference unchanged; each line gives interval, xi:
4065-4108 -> 4101.72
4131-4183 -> 4174.13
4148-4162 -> 4156.87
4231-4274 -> 4271.36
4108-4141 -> 4118.76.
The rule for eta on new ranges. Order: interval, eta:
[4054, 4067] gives 2.45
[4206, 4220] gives 2.00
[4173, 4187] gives 1.41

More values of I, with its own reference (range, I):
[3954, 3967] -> 2.1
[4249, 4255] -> 5.5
